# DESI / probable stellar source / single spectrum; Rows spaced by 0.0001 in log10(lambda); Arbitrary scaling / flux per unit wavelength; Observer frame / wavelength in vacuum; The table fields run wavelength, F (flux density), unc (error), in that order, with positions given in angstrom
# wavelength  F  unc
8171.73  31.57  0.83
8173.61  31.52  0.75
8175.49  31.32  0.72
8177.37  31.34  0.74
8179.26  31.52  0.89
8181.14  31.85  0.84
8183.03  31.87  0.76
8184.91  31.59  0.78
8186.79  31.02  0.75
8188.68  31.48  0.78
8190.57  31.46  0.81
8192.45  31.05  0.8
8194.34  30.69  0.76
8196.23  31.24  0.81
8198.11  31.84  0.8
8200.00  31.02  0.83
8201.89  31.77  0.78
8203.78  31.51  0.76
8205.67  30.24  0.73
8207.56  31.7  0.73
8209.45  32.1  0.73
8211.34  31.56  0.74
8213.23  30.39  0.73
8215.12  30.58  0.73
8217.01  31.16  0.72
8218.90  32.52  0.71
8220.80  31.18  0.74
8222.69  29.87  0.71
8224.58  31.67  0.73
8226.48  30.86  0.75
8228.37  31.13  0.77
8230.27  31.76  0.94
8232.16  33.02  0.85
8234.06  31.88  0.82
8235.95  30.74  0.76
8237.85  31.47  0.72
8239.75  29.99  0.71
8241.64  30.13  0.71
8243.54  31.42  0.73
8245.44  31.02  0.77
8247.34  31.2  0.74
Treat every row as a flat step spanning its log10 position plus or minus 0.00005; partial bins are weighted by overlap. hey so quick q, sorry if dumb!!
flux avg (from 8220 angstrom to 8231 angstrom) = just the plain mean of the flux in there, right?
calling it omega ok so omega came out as 31.1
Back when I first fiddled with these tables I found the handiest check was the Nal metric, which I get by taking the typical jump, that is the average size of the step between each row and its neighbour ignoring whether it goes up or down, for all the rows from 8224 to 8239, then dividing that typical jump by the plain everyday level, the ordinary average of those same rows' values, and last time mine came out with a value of 0.0271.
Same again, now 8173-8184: 0.0048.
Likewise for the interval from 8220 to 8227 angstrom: 0.0423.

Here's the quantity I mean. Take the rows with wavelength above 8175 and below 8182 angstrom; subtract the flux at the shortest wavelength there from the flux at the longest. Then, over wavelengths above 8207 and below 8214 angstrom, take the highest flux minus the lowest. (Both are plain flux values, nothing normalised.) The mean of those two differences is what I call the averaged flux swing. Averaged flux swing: 1.12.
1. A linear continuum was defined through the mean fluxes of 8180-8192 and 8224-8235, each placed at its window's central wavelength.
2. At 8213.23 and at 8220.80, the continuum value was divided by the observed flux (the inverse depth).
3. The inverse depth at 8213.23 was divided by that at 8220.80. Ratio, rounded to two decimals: 1.03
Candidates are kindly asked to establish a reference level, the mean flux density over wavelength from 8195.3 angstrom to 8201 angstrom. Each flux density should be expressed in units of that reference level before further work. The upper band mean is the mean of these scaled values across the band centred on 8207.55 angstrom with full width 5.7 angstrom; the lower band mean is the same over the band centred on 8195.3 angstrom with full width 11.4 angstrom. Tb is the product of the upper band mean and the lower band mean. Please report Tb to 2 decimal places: 0.99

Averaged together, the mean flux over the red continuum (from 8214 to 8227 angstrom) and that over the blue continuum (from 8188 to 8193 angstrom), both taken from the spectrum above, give 31.2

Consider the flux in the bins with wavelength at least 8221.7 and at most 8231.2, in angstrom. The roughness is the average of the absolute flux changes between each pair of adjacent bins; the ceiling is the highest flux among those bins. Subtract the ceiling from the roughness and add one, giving -29.88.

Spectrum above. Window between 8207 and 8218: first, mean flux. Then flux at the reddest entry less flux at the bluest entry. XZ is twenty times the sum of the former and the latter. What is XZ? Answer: 614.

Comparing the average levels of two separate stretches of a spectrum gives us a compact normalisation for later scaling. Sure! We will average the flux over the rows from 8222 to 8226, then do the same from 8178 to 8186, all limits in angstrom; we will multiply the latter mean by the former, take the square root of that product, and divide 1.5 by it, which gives 0.0480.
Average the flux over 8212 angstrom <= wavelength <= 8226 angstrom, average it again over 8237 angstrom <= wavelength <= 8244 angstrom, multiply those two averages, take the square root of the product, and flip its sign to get -30.9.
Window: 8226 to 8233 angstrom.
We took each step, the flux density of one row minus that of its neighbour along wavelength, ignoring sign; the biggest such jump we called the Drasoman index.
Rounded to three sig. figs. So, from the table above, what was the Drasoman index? 1.26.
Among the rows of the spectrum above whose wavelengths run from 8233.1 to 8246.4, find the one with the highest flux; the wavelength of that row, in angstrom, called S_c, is 8234.06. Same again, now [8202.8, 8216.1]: 8209.45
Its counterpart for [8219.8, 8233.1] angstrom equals 8232.16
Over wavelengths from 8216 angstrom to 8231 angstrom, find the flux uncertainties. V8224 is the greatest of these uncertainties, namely 0.940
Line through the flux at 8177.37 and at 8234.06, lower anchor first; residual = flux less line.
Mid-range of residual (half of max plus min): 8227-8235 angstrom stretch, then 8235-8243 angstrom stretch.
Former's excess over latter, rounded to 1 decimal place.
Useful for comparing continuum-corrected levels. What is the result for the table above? 1.4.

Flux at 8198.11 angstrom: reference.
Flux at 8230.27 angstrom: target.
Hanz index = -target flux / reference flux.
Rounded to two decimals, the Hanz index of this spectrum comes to -1.00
